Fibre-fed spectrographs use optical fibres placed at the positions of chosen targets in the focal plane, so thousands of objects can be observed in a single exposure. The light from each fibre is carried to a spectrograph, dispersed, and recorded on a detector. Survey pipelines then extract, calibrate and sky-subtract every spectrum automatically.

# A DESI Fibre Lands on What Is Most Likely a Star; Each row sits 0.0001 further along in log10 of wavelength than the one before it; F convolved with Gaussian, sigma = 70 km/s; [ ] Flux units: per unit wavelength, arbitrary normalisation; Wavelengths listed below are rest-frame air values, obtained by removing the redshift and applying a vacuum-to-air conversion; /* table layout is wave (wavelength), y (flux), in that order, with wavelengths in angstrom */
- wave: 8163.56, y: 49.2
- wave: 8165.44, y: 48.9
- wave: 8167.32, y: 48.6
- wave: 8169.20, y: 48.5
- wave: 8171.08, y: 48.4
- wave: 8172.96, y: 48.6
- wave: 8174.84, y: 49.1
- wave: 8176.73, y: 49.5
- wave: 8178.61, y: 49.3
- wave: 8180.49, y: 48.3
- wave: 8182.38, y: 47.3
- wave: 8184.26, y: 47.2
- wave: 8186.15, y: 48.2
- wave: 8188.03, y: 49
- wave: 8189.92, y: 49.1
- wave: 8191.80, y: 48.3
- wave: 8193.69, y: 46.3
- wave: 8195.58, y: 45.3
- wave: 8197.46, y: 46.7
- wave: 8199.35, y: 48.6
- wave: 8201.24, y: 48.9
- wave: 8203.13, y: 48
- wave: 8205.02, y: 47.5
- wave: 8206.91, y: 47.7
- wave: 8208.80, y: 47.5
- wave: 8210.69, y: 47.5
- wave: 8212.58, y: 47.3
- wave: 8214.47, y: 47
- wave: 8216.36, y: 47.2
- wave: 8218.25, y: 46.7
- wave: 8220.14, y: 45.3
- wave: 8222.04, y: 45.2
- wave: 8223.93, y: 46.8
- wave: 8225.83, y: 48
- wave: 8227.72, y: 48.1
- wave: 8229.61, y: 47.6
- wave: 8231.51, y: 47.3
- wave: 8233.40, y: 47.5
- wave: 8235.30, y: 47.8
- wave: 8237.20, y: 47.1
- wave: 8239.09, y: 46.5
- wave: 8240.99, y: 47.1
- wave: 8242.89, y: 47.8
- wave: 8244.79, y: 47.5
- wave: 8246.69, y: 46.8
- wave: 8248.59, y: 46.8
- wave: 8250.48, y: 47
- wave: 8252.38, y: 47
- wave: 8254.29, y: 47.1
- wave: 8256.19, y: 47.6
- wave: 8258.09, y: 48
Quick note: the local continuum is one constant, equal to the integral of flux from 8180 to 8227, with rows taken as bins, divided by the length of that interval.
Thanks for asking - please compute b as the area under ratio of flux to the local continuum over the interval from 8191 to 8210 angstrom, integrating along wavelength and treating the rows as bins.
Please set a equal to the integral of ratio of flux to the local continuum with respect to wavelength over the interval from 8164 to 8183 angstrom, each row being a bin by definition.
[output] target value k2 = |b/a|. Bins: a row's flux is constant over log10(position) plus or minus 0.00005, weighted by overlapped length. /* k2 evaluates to 0.97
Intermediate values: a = 19.5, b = 19.0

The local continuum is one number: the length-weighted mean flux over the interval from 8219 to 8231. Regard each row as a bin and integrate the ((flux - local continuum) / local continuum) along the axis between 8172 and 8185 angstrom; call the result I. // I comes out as 0.5 angstrom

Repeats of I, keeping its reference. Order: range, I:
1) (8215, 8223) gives -0.1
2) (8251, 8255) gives 0.0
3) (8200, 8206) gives 0.2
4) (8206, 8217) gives 0.1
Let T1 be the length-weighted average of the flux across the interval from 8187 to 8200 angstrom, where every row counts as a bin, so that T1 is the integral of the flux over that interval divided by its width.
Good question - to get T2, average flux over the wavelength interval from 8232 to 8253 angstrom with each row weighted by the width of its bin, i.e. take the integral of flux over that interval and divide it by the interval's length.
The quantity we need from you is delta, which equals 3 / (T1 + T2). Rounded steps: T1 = 47.6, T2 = 47.2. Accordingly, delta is 0.0316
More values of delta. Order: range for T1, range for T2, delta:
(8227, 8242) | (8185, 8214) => 0.0316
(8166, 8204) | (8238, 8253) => 0.0315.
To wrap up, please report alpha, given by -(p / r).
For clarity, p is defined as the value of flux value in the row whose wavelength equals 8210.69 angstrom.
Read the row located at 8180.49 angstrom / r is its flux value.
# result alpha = -0.98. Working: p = 47.5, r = 48.3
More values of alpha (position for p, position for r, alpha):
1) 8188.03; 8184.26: -1.04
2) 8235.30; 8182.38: -1.01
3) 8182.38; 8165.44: -0.97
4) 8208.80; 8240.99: -1.01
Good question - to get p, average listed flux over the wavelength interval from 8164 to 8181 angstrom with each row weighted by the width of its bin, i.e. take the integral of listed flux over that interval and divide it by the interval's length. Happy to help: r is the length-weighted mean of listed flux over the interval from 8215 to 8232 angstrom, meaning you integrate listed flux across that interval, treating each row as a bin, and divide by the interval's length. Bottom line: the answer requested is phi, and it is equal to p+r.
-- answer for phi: 95.7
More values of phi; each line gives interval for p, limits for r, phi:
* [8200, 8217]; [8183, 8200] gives 95.3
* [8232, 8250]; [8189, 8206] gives 94.9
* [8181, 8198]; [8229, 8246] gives 94.8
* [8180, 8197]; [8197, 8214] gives 95.4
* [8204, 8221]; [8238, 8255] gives 94.2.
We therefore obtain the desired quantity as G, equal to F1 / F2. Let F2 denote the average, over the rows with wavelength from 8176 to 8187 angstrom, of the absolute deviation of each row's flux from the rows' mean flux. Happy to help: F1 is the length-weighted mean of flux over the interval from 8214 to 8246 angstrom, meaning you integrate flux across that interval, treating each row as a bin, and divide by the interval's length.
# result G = 64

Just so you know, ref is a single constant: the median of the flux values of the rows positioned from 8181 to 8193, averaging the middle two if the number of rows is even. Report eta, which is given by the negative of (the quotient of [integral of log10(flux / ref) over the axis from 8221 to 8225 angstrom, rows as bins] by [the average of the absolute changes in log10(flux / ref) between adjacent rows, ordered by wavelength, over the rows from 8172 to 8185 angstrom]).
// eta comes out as 17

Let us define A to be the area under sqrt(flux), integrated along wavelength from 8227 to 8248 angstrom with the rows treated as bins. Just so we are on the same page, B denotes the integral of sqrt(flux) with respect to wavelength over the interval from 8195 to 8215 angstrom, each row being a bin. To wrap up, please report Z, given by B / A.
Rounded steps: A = 144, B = 138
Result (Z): 0.95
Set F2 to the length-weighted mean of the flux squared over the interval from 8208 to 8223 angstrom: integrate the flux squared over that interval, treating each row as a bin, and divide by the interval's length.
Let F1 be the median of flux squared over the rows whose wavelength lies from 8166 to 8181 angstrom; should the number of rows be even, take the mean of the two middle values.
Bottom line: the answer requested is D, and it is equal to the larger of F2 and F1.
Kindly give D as 2362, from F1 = 2362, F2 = 2183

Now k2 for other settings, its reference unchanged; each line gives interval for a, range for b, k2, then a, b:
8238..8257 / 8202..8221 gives 1.00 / 18.9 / 18.9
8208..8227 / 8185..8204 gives 1.02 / 18.8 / 19.2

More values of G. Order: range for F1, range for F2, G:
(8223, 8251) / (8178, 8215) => 60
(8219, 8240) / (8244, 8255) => 264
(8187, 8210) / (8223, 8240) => 110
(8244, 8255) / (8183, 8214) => 60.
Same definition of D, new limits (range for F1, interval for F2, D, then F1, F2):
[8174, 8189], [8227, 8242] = 2367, 2367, 2244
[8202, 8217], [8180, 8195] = 2293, 2256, 2293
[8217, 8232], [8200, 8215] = 2276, 2214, 2276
